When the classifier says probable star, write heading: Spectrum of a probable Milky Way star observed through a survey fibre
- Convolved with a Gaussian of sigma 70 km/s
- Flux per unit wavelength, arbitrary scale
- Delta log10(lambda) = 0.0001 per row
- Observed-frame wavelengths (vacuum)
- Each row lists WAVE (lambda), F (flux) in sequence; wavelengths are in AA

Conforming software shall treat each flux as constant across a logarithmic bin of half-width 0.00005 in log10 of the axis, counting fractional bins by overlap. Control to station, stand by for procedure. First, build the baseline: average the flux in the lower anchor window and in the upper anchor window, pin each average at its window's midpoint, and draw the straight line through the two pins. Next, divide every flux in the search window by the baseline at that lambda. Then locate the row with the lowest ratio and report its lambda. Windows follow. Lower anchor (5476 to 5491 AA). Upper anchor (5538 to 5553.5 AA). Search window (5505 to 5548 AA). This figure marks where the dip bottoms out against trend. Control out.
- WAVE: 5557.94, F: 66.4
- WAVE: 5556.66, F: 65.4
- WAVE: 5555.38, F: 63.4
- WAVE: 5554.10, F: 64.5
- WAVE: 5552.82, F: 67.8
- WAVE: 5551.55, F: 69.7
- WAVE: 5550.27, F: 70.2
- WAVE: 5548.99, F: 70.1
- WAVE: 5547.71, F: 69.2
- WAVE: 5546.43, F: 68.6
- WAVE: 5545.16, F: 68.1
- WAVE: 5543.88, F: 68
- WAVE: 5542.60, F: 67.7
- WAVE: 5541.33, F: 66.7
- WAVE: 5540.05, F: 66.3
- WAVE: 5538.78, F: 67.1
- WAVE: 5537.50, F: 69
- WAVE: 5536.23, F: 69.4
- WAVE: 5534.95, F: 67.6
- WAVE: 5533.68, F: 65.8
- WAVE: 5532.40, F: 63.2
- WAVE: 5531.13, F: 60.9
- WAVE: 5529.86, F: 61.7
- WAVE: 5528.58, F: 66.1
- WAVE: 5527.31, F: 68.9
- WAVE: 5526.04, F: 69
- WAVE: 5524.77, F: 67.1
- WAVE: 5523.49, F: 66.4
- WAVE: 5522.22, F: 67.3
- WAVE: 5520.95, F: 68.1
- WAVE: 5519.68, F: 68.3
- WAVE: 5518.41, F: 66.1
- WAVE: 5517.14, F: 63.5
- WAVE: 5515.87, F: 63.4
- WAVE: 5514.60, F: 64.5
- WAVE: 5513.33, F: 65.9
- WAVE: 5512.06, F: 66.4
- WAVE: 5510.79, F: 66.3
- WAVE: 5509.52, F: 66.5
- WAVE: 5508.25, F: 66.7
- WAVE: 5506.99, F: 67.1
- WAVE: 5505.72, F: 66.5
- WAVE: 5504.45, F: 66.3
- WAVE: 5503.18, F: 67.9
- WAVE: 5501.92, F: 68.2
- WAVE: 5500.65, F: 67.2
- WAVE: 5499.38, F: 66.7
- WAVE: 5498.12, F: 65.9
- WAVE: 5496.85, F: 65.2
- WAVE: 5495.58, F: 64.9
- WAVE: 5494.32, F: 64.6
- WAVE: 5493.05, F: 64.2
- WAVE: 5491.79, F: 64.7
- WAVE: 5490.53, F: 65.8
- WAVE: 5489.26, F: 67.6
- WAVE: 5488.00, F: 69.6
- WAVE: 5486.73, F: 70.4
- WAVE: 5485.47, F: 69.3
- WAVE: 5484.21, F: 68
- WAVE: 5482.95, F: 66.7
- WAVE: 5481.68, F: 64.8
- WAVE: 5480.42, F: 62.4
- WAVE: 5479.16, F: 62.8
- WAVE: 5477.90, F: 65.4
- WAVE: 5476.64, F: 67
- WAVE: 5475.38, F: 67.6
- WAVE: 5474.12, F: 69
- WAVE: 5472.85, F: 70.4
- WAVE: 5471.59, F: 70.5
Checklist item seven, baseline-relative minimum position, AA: 5531.13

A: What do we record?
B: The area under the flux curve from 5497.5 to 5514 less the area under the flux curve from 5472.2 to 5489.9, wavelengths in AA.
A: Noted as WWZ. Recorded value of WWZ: -88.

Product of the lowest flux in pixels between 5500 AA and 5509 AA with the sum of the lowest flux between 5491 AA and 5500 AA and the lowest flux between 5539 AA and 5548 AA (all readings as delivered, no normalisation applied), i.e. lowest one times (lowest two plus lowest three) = 8652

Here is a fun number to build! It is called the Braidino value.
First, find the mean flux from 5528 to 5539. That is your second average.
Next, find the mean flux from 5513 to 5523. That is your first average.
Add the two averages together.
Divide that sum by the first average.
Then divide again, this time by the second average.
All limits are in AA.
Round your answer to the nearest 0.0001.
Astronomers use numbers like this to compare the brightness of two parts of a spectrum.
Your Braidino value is 0.0304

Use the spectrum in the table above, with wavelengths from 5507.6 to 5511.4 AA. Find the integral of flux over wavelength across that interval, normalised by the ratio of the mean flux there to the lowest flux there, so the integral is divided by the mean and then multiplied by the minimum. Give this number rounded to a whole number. 252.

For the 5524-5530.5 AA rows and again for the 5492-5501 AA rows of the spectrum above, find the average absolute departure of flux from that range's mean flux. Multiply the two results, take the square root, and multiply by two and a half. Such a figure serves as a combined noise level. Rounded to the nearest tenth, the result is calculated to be 3.5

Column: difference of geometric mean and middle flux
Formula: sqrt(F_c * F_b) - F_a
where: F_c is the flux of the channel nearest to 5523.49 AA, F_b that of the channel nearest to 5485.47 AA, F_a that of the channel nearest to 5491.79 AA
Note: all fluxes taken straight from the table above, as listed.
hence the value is 3.1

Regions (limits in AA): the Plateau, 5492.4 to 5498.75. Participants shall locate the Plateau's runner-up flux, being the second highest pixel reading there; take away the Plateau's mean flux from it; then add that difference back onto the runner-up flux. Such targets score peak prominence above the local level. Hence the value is 65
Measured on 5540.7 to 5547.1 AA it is 68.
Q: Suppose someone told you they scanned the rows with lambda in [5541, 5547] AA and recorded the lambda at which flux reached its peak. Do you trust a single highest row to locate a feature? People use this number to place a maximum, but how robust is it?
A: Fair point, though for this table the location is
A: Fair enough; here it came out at 5546.43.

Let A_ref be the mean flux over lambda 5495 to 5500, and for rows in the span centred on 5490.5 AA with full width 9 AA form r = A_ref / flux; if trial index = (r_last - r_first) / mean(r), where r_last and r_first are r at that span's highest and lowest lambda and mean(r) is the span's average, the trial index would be 0.085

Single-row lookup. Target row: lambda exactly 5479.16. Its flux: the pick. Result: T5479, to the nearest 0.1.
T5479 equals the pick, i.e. 62.8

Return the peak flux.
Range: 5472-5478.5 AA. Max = 70.4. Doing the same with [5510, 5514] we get 66.4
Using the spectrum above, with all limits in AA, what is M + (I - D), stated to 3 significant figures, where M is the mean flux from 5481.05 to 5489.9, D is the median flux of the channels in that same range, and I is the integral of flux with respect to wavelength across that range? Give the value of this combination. 602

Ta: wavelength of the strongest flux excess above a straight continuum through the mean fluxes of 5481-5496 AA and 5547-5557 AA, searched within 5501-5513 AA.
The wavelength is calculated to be 5501.92 AA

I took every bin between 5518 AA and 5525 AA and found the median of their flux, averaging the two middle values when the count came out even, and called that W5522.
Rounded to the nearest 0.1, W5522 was 67.2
